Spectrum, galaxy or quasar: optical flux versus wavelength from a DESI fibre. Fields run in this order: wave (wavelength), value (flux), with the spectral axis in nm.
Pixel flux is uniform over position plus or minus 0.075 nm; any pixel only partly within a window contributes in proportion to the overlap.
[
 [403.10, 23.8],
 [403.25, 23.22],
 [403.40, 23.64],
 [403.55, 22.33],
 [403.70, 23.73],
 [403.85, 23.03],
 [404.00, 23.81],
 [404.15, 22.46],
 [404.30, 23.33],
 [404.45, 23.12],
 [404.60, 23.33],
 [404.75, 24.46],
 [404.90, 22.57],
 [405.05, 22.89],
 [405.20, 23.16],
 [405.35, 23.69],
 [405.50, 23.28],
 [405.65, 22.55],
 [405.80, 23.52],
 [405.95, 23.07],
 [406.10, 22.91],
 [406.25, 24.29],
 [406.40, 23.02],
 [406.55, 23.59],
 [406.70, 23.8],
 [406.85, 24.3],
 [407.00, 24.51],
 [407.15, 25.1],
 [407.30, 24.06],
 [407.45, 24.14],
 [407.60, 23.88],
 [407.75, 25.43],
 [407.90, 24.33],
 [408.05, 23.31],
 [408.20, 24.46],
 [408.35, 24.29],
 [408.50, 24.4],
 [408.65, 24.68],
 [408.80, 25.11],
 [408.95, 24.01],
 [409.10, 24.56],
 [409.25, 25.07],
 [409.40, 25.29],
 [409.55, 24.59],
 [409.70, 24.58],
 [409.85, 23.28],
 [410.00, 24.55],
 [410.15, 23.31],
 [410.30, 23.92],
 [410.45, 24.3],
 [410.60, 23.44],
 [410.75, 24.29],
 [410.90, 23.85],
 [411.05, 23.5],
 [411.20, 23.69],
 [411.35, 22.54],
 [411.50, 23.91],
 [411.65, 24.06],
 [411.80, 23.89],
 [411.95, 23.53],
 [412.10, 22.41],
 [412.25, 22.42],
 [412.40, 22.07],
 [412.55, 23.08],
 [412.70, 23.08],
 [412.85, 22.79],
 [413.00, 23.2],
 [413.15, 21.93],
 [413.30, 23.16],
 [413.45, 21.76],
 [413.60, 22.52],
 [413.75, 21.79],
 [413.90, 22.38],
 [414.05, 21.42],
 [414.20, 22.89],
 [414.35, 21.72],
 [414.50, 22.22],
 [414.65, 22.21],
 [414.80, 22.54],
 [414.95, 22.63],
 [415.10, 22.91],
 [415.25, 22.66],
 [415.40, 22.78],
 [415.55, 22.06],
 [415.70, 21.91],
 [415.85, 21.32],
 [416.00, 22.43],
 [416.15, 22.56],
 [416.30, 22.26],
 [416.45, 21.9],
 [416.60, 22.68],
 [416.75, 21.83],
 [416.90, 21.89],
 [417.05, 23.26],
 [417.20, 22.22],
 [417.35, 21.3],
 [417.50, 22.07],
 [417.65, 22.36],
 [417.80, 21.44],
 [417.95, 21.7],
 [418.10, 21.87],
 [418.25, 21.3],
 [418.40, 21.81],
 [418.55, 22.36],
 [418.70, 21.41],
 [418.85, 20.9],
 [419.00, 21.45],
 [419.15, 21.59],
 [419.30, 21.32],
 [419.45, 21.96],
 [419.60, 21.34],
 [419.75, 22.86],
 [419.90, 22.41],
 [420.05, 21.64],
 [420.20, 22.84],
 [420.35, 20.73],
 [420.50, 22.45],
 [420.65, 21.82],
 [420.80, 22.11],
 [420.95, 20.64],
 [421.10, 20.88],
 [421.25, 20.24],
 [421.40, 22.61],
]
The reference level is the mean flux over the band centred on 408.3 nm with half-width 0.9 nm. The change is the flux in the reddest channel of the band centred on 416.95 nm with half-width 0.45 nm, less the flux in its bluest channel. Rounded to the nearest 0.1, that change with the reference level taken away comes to -25.8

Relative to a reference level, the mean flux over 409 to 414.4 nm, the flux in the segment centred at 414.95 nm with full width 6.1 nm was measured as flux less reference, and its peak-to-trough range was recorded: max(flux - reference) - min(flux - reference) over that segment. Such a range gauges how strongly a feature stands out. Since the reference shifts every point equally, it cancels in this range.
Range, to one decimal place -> 2.2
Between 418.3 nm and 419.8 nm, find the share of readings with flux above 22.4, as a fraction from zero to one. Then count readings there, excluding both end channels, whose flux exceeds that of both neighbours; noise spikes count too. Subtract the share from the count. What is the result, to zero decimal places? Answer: 3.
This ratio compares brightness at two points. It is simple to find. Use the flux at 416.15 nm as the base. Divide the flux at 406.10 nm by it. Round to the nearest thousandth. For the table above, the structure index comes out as 1.016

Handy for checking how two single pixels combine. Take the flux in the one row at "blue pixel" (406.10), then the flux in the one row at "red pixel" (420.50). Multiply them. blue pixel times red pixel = 514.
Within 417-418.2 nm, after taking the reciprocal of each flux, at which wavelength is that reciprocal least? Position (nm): 417.05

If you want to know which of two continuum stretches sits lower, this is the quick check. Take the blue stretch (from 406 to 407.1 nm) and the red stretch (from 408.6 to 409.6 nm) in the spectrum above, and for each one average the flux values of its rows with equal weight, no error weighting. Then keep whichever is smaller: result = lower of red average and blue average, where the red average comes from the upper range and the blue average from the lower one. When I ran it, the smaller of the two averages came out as 23.8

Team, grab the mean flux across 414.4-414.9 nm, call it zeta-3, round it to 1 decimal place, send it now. 22.3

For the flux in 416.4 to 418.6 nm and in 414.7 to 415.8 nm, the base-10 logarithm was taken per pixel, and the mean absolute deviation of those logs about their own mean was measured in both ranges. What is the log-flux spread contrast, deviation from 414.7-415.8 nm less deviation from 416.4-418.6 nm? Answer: -0.0020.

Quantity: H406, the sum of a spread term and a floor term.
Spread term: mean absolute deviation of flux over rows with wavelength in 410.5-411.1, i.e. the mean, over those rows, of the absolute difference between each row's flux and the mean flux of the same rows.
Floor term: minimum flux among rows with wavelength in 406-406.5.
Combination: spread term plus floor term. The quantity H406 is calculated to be 23.2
